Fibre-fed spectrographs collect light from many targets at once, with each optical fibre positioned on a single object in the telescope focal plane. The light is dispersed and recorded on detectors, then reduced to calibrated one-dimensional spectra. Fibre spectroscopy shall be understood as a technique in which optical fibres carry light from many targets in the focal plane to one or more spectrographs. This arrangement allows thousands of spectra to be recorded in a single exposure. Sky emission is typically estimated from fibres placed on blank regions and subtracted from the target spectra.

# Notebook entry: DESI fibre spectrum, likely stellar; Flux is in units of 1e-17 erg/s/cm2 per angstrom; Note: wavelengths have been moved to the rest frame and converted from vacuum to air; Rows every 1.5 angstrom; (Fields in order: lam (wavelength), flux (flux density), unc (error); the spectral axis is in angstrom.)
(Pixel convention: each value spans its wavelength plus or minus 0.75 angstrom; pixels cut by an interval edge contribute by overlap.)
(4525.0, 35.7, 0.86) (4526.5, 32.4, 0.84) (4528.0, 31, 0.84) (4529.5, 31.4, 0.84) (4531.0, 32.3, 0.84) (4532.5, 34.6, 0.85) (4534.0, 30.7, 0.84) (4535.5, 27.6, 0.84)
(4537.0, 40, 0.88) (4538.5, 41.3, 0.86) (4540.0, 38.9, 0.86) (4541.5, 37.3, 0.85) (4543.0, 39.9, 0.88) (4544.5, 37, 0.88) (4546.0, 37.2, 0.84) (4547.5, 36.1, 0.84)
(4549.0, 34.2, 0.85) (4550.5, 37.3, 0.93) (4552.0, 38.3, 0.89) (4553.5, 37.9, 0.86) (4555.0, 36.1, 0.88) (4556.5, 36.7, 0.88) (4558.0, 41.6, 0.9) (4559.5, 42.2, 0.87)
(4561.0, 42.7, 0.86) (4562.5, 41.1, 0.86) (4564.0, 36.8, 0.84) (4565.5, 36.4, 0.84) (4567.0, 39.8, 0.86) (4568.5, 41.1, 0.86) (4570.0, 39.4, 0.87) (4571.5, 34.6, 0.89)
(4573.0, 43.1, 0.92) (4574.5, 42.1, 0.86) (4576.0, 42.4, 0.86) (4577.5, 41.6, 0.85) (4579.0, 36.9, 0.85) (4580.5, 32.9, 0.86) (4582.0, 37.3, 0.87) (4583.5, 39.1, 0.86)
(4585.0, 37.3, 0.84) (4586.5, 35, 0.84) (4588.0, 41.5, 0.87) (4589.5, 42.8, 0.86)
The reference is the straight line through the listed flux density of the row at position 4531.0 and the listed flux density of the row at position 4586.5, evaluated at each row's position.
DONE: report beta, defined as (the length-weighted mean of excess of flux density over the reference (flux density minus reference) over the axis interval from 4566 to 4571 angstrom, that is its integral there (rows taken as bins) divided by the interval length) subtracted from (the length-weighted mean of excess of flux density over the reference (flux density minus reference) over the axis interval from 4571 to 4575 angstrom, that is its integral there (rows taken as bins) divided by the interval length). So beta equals 0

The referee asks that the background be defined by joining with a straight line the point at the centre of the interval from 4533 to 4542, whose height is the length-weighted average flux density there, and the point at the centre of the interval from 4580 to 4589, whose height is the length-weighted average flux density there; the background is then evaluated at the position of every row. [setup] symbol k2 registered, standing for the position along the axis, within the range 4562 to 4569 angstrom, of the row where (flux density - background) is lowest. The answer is 4565.5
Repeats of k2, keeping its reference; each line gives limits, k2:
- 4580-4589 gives 4580.5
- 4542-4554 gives 4549.0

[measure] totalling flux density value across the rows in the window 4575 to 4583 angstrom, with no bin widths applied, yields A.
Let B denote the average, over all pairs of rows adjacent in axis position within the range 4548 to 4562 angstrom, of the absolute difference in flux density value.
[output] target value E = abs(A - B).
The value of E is 189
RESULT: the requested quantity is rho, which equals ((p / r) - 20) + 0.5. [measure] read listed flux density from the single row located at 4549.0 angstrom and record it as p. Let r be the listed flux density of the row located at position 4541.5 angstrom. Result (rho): -18.58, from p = 34.2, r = 37.3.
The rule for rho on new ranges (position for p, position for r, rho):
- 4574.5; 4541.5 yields -18.37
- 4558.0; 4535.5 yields -17.99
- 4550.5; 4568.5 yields -18.59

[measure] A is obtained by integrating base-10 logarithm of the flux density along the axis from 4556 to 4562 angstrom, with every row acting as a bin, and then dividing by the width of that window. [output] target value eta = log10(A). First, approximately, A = 1.61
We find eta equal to 0.207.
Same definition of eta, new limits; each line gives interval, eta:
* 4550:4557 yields 0.196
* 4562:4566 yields 0.198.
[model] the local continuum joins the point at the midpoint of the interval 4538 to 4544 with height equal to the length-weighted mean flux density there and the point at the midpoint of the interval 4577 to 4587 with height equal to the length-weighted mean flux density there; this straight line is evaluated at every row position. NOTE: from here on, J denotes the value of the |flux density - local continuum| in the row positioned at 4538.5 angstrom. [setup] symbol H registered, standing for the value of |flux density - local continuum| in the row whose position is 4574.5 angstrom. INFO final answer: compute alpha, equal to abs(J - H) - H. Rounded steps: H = 5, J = 2.0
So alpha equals -2.0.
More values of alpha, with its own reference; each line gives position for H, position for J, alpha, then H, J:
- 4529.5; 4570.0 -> -1.7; 8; 1.7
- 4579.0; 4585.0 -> -0.4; 0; 0.4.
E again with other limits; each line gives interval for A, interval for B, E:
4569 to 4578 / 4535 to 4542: 239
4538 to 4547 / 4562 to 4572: 229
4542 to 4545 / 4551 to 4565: 75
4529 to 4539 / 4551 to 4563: 236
